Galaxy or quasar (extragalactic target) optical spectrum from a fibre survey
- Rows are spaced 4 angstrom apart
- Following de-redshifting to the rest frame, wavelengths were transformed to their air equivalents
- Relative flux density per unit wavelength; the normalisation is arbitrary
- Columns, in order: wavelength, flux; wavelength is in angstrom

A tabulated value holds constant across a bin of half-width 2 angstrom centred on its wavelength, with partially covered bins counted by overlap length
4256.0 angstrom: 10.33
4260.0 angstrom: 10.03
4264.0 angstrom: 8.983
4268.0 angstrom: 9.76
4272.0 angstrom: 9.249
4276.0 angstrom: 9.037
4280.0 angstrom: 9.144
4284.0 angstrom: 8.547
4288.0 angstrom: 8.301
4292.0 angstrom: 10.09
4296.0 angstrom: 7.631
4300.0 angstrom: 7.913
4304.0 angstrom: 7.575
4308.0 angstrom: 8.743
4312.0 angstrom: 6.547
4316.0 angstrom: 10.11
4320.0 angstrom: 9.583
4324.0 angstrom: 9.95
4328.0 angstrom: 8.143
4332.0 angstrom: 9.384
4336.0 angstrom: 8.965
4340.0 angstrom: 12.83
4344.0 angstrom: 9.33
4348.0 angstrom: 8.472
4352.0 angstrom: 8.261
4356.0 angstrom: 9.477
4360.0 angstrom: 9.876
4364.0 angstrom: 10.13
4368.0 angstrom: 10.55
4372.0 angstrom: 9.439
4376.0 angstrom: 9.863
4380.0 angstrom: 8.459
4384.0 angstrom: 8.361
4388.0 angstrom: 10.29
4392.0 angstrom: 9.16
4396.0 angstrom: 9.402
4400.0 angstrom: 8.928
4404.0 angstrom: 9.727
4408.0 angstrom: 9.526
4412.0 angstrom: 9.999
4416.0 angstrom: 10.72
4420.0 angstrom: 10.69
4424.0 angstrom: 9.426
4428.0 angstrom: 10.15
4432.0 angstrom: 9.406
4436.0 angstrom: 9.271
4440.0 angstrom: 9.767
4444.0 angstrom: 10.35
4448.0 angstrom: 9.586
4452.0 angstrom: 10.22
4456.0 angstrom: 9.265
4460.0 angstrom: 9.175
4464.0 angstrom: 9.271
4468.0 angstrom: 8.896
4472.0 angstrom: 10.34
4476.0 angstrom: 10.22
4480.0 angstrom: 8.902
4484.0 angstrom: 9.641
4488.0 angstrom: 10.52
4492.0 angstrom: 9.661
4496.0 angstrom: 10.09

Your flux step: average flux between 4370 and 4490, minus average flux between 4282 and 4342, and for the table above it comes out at 0.7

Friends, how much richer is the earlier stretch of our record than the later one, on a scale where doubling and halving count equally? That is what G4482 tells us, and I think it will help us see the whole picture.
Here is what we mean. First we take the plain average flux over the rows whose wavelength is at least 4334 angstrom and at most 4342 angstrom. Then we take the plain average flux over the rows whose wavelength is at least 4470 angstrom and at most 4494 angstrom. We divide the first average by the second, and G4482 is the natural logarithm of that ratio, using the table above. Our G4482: 0.10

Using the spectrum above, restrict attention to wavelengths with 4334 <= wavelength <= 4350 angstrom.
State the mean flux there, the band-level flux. 9.9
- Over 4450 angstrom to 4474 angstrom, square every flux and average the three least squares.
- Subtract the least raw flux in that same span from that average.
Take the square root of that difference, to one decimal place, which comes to 8.6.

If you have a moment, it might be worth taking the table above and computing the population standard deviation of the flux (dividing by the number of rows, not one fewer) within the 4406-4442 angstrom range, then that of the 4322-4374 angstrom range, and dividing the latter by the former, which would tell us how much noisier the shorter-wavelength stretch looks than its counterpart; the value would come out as 2.26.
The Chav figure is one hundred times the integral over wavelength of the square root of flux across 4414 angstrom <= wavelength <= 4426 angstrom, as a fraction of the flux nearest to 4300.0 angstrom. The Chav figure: 486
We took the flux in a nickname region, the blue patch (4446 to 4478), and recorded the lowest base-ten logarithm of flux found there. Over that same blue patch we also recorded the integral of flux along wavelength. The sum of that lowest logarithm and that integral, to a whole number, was 309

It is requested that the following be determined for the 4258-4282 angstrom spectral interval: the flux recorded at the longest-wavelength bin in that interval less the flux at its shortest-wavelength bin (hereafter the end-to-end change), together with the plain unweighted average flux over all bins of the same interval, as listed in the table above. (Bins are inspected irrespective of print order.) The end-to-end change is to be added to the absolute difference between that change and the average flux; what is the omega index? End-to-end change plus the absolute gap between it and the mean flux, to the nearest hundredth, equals 9.37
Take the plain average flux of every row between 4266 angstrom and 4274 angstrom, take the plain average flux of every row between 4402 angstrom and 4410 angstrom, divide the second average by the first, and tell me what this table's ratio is 1.01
